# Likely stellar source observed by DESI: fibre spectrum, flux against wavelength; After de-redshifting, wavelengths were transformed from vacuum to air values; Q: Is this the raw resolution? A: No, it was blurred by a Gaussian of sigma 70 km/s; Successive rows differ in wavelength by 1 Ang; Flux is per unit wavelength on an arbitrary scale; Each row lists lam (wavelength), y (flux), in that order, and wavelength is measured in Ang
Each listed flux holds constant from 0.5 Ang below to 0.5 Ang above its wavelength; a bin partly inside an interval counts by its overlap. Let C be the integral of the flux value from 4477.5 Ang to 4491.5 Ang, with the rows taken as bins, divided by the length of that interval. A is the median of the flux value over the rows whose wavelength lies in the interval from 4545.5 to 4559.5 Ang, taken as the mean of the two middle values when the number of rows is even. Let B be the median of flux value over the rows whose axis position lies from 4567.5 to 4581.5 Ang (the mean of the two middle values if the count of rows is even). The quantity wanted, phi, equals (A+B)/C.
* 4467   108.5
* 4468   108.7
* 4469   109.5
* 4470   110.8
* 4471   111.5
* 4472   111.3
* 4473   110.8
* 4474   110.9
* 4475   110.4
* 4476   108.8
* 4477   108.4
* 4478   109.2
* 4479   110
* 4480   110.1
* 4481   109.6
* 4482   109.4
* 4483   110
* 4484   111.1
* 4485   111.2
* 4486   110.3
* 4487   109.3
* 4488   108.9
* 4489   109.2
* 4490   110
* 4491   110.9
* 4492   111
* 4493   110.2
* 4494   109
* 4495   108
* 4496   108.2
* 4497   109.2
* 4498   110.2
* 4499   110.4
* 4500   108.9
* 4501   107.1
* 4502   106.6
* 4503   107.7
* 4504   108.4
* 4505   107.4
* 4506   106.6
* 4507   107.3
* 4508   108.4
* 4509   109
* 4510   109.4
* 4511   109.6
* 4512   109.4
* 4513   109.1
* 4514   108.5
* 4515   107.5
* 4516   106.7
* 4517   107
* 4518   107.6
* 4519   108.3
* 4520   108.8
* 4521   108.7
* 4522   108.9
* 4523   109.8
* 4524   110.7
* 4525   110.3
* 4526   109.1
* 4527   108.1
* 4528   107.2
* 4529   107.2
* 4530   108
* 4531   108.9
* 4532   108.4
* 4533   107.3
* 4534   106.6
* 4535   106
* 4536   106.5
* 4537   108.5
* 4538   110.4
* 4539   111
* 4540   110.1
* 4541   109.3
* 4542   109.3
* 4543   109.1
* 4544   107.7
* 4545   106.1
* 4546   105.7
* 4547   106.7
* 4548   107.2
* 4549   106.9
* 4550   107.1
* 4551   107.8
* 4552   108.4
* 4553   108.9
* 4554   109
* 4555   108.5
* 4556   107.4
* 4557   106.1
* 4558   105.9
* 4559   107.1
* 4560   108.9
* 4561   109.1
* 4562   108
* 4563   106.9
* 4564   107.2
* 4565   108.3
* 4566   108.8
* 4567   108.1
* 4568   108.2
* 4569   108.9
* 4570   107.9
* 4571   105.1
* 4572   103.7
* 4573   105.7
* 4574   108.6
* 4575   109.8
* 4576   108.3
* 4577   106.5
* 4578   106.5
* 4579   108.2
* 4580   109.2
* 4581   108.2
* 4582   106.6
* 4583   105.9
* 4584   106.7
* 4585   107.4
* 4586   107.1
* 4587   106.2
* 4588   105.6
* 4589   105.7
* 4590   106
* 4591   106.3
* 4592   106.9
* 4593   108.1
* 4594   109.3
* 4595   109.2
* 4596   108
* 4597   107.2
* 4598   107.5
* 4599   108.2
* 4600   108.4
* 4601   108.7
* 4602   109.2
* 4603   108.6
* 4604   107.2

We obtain 1.96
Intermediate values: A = 107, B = 108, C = 110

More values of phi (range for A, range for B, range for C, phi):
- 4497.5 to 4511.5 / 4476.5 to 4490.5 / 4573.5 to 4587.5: 2.03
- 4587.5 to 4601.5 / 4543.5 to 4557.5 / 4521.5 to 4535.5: 1.99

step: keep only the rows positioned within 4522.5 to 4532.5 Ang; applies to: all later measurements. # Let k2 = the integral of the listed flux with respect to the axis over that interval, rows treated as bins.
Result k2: 1088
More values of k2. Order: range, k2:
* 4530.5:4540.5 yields 1084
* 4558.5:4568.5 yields 1081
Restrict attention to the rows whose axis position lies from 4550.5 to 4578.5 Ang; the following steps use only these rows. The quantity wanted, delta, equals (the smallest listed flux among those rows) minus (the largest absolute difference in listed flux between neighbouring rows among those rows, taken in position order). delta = 101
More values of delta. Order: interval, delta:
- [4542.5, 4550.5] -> 104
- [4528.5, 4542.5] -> 104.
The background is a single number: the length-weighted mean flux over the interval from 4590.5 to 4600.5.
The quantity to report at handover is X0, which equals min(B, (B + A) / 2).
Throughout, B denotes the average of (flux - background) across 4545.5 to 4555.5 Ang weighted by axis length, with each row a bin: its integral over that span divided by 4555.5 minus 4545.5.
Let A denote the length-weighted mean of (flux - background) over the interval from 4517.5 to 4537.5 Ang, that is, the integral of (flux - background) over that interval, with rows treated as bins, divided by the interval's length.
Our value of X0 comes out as -0.29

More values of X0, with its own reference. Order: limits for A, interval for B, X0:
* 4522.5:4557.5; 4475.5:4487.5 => 1.06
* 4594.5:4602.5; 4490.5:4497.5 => 0.99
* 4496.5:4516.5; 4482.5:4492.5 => 1.37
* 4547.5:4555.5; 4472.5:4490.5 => 1.01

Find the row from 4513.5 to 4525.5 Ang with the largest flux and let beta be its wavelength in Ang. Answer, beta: 4524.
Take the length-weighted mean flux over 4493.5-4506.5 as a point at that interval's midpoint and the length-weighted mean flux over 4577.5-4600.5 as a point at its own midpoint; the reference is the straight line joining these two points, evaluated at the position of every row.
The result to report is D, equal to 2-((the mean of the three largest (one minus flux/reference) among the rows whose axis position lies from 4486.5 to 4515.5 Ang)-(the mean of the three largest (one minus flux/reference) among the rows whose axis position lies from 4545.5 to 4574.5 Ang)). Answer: 2.01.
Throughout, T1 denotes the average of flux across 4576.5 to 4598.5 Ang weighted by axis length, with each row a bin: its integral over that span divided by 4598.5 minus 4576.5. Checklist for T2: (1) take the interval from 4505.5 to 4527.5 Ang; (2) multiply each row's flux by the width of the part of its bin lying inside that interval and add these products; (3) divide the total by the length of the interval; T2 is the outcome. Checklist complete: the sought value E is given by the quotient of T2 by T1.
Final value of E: 1.01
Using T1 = 107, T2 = 109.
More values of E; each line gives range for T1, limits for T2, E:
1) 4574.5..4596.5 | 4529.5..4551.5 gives 1.01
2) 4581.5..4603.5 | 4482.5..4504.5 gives 1.02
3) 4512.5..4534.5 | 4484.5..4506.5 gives 1.01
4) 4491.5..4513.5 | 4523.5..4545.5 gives 1.00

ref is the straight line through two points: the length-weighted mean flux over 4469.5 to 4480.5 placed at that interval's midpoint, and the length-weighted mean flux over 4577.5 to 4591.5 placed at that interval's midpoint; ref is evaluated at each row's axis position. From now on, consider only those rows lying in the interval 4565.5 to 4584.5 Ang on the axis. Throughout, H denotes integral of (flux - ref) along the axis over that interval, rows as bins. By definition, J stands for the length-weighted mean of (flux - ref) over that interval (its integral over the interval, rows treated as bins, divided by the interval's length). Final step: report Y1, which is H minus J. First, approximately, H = 5.6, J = 0.29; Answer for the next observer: 5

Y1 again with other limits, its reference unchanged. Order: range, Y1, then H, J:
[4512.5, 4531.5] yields -6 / -5.9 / -0.31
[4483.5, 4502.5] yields -3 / -3.6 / -0.19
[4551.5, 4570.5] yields 8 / 8.1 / 0.43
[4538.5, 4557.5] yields 1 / 1.2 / 0.06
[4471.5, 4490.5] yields -1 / -1.4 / -0.07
